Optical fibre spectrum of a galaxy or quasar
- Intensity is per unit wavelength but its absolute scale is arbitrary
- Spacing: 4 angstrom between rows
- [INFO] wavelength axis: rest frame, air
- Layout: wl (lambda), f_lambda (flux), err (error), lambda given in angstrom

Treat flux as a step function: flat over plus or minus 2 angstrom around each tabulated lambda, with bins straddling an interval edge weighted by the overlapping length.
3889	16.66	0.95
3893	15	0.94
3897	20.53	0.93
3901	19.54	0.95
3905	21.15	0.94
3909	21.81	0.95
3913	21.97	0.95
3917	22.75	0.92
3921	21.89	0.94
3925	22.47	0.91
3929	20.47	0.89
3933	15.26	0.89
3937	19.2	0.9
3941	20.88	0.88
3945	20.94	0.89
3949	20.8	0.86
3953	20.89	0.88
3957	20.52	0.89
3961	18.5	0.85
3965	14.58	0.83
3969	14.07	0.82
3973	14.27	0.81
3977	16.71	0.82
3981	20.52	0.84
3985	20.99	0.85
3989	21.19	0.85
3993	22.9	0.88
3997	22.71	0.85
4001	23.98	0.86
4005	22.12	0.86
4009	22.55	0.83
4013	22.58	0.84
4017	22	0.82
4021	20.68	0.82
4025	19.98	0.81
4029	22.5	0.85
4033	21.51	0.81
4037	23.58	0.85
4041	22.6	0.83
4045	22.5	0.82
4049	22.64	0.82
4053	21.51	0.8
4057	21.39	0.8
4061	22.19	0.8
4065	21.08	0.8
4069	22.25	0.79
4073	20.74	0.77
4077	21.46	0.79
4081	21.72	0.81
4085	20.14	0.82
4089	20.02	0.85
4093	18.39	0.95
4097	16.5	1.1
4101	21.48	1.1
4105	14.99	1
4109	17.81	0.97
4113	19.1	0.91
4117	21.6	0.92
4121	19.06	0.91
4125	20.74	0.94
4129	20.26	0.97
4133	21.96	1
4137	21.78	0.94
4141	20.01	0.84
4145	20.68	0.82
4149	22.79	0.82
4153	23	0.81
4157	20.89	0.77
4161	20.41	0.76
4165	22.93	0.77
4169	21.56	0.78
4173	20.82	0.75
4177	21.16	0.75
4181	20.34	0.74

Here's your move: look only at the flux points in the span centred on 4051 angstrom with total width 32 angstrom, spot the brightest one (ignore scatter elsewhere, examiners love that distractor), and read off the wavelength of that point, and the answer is 4037 angstrom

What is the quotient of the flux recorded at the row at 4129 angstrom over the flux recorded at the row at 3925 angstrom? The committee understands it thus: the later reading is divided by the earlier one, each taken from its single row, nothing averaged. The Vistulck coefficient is 0.90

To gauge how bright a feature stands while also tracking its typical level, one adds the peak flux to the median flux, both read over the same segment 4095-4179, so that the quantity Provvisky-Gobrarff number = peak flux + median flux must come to 43.8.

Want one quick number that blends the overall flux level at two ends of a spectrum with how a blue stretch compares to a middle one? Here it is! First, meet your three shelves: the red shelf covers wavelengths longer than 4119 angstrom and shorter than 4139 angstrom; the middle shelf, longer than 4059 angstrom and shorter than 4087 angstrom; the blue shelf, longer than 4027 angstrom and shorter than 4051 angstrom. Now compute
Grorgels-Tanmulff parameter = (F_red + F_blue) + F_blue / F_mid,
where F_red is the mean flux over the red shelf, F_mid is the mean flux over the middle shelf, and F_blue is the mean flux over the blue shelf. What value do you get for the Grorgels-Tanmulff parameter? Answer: 44.4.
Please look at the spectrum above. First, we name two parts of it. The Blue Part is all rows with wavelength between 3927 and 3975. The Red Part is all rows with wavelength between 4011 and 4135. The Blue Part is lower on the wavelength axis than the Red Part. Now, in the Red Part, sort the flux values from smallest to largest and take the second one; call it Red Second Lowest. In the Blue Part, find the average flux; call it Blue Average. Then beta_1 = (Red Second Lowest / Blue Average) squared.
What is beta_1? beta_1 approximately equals 0.81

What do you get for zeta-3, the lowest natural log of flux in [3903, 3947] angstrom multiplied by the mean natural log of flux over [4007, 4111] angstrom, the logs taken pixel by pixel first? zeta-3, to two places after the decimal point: 8.28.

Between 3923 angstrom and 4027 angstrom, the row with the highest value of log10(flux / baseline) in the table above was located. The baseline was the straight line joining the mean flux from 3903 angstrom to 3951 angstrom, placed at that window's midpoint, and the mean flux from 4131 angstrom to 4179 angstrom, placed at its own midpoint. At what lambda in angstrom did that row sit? 4001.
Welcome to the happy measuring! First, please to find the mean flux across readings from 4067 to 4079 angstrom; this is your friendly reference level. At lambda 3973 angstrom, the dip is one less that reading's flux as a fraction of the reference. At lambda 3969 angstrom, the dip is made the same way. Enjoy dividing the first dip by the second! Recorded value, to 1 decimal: 1.0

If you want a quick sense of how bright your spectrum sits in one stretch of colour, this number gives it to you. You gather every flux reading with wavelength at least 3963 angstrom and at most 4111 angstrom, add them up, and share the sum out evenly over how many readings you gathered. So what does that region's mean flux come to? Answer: 20.5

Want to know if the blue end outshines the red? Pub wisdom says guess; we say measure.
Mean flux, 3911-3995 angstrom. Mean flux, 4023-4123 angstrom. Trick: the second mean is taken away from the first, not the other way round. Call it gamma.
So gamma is -1.1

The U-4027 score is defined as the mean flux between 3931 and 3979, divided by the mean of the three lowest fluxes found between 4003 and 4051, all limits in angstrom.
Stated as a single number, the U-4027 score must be 0.871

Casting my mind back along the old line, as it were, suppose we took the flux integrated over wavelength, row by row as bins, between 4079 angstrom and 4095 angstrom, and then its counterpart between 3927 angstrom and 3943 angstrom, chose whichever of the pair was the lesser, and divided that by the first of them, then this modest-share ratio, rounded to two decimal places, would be 0.94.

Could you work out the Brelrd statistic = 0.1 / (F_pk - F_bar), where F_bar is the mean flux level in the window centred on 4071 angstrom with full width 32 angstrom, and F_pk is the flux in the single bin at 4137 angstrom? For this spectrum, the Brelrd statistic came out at 0.24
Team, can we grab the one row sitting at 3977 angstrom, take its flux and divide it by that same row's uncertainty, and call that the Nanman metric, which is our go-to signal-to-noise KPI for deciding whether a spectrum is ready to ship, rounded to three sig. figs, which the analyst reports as 20.4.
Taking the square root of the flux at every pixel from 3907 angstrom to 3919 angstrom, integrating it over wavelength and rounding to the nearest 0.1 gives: 56.5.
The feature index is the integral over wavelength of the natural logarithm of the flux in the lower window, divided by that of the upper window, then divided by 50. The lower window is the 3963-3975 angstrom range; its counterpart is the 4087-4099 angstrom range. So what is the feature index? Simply 0.0183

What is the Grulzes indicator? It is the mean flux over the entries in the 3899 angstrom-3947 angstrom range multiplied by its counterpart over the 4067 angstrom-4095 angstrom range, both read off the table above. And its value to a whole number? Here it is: 428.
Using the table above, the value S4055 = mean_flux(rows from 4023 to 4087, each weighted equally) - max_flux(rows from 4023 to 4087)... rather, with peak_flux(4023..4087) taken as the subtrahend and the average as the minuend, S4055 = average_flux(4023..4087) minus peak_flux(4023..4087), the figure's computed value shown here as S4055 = -1.8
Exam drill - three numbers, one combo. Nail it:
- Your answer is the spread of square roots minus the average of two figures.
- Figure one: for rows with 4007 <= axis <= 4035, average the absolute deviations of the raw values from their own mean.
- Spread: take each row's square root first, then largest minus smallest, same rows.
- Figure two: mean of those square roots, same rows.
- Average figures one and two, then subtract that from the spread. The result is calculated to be -2.46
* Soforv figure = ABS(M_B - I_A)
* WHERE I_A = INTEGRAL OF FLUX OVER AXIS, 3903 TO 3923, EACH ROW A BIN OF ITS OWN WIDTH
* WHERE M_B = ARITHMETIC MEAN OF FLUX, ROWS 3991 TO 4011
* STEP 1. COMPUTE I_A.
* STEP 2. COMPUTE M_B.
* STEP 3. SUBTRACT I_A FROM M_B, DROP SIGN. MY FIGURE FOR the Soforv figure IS 415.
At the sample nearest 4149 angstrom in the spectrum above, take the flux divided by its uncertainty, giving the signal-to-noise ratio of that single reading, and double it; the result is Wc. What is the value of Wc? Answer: 56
